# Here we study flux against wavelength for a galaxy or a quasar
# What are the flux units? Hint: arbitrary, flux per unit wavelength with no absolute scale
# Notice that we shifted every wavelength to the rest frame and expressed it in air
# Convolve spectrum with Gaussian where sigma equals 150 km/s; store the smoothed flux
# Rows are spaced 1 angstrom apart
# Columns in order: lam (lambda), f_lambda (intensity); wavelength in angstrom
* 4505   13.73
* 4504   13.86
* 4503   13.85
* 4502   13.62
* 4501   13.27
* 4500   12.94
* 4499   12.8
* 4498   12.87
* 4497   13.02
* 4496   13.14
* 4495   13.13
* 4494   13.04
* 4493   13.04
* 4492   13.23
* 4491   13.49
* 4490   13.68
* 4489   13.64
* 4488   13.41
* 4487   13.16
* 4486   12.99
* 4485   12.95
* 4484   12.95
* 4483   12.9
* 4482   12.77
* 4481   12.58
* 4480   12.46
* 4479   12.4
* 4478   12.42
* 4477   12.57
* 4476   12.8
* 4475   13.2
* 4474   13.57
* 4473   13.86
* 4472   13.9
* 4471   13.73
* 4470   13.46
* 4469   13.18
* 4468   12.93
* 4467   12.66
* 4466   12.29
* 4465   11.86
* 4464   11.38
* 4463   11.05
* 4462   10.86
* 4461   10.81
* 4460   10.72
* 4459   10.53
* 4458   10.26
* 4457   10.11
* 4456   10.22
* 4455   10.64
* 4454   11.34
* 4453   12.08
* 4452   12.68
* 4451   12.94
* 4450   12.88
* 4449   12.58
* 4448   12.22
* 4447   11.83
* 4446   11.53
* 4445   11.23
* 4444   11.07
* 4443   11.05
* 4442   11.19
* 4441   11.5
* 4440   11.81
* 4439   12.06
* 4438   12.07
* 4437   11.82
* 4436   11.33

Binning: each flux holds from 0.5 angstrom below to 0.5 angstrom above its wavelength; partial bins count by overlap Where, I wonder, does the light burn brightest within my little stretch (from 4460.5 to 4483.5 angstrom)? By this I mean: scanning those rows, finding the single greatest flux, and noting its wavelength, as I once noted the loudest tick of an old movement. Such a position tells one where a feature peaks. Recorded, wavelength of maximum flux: 4472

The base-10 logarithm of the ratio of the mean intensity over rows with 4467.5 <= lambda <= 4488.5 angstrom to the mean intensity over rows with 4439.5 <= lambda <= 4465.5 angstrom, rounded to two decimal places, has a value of 0.06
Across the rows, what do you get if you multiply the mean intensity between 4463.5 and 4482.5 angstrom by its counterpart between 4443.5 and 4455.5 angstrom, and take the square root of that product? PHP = 12.4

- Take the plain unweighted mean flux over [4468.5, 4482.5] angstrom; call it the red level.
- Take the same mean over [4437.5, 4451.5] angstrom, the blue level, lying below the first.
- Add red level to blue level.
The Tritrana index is 24.9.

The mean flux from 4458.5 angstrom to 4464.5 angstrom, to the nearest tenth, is 10.9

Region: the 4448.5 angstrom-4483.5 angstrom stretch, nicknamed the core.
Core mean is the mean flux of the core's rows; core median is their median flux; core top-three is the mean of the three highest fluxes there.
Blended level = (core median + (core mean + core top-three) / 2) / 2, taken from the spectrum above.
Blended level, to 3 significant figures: 12.8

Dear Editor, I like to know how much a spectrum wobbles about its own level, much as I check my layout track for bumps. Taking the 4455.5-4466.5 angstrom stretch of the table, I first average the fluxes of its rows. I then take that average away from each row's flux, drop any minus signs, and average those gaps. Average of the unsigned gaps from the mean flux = 0.53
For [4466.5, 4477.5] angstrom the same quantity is 0.40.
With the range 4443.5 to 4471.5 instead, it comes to 0.91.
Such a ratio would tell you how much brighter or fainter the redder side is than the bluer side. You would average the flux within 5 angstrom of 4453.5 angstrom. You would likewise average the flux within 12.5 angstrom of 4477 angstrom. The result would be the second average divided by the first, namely 1.12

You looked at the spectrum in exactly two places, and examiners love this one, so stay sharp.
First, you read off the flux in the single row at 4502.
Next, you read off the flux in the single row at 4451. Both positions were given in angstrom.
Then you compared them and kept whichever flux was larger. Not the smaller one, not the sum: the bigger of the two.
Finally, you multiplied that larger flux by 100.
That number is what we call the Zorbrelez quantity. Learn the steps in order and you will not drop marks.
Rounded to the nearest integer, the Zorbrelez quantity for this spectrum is 1362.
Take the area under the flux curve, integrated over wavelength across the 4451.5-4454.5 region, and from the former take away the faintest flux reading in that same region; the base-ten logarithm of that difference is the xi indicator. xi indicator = 1.39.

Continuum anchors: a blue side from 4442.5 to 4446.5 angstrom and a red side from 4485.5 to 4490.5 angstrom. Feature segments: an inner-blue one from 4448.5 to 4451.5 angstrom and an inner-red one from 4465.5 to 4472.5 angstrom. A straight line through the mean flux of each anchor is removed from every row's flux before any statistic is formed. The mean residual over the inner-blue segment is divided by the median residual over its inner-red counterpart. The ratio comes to 2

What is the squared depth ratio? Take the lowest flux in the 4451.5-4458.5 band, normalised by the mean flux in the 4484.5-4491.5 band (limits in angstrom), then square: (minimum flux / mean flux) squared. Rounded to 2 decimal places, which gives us 0.58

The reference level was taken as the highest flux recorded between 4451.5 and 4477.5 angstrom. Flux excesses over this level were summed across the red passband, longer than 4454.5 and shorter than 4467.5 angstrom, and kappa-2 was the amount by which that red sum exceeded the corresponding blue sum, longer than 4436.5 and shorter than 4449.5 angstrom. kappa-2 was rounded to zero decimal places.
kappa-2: -9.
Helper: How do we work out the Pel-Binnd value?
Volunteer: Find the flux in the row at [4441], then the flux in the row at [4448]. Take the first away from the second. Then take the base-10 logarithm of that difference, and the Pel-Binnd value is -0.14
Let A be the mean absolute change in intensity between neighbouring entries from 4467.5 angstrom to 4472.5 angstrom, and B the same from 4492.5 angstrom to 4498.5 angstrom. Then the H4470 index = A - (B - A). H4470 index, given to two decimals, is 0.41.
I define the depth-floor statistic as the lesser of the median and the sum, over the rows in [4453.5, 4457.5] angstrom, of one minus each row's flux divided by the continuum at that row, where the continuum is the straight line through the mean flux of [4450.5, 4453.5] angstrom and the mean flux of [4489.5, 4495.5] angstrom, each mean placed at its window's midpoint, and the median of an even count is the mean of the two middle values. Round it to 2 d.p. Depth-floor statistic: 0.17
